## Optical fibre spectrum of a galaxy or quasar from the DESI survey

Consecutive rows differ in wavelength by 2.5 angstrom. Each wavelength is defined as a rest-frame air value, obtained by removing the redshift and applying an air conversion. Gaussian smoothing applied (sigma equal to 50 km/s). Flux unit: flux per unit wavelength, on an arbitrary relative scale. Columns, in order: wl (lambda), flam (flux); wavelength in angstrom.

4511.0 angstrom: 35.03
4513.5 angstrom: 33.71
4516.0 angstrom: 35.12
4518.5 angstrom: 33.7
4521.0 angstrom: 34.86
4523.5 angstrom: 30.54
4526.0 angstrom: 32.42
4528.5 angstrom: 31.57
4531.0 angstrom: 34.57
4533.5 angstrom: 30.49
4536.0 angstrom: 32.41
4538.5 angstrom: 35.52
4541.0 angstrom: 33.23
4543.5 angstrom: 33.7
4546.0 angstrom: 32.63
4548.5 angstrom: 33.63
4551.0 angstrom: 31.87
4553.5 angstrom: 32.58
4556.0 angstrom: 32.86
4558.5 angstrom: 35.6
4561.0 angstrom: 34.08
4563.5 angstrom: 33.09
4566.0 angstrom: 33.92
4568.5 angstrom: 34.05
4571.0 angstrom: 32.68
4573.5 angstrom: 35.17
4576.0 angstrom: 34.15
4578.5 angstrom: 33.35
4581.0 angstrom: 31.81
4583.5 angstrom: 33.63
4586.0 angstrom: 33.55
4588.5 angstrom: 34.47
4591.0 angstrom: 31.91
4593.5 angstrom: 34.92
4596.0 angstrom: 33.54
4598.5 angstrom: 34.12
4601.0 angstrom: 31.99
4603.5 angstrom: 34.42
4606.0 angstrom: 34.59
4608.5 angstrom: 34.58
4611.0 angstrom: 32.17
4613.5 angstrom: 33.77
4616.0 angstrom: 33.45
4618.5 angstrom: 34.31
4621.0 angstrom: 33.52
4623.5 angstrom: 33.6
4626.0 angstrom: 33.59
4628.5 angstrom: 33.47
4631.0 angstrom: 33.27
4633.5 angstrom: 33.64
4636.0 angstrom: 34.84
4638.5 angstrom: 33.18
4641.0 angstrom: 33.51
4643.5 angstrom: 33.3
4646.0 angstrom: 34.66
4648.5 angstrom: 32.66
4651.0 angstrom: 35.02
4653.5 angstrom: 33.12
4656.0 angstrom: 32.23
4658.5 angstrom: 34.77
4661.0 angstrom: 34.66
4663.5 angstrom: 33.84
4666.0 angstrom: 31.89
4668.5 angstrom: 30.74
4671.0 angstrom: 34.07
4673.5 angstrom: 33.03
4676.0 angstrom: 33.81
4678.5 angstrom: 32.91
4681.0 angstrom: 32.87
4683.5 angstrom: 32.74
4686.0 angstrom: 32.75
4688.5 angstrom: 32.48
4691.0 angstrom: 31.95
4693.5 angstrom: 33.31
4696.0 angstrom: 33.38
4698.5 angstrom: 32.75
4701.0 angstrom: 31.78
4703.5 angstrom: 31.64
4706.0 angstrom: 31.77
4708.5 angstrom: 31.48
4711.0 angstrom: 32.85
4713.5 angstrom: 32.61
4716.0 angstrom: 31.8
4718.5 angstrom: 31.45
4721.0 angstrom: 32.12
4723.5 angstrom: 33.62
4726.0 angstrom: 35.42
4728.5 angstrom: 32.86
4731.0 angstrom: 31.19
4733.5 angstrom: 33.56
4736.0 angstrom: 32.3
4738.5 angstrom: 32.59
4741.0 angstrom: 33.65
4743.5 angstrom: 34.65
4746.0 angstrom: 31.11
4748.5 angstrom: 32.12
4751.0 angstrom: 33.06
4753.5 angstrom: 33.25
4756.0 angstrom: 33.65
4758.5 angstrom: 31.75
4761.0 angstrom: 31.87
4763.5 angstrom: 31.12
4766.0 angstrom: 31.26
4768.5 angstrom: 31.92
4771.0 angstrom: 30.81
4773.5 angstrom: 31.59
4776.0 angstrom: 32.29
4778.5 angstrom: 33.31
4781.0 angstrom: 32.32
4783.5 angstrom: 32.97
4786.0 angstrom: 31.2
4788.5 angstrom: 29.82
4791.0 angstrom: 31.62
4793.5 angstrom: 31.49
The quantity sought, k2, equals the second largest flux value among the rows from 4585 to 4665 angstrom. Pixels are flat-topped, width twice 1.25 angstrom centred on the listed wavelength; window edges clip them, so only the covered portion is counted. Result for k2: 34.92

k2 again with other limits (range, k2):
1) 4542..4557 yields 33.63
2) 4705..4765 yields 34.65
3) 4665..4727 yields 34.07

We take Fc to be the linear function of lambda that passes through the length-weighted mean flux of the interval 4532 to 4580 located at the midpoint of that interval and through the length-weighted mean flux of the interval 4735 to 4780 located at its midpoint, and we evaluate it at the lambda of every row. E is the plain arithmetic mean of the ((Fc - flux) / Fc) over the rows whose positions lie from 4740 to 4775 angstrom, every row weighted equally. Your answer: 0.002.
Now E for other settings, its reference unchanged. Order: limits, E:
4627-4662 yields -0.024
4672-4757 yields -0.004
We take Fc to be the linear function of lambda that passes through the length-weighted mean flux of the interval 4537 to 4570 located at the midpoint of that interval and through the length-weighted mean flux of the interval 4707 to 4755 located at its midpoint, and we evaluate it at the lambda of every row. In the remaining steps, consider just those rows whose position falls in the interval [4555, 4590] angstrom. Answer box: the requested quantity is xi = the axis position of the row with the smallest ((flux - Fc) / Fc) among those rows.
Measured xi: 4581.0 angstrom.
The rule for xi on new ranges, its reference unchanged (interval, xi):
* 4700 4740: 4731.0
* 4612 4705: 4668.5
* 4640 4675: 4668.5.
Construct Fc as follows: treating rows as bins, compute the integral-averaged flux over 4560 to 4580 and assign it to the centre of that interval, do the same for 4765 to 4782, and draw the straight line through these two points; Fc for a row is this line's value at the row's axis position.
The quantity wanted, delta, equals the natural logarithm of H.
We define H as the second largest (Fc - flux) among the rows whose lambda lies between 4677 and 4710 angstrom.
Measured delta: -0.07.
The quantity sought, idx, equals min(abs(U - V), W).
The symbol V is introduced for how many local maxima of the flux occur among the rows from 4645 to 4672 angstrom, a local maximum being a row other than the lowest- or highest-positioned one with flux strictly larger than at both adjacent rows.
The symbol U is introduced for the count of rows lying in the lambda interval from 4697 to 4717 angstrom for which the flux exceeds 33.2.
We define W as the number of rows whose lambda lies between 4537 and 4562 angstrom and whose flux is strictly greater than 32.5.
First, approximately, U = 0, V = 2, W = 9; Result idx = 2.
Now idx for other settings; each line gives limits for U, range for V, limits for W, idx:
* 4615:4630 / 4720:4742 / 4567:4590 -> 4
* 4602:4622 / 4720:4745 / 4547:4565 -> 5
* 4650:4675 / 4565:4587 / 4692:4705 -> 2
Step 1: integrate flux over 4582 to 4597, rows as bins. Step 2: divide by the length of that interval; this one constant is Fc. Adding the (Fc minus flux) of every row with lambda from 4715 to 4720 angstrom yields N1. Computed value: 4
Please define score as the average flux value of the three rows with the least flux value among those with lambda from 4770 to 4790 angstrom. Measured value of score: 30.6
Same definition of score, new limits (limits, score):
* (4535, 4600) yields 31.9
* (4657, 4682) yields 31.8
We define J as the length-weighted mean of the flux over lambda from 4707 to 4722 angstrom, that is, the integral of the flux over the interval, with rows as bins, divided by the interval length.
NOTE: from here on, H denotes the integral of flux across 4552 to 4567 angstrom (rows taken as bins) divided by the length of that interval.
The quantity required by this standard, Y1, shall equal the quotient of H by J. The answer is 1.05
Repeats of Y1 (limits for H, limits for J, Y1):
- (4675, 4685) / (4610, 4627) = 0.99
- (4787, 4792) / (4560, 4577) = 0.91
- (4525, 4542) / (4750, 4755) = 0.99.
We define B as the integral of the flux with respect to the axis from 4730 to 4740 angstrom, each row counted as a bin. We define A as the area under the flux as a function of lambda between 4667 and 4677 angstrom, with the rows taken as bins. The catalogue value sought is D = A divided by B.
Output 1.01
